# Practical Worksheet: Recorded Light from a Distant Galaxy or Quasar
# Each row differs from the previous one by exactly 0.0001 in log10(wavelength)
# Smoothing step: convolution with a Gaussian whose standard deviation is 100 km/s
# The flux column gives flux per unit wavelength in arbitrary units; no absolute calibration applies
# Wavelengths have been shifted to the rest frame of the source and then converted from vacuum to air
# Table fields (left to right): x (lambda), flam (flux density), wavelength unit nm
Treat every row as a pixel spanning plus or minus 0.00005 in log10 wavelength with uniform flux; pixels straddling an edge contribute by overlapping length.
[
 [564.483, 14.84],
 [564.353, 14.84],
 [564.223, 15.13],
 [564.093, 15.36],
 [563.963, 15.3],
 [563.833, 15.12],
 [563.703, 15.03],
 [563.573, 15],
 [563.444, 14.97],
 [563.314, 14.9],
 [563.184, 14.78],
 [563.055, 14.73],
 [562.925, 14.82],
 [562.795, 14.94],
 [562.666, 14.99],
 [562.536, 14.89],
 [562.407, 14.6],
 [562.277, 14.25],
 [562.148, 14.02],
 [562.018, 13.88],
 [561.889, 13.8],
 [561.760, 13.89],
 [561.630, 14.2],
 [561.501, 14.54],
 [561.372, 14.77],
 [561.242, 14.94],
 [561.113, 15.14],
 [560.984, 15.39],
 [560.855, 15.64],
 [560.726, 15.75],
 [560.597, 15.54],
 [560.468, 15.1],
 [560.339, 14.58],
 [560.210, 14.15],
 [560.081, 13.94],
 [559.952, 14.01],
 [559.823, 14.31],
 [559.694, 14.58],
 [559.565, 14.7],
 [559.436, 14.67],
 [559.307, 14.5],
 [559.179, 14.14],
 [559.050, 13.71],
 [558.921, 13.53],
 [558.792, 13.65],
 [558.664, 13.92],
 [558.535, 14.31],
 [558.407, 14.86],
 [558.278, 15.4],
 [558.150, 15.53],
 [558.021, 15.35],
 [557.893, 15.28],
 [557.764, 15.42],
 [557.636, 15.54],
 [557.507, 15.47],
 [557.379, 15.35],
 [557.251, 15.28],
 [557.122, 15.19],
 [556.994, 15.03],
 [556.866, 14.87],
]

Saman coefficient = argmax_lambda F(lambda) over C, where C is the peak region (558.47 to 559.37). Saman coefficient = 559.307 nm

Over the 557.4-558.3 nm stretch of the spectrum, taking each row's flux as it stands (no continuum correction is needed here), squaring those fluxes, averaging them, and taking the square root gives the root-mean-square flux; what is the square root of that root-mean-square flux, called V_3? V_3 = 3.93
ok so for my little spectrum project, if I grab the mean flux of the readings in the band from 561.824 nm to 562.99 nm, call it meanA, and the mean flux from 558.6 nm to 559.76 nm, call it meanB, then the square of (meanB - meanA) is 0.10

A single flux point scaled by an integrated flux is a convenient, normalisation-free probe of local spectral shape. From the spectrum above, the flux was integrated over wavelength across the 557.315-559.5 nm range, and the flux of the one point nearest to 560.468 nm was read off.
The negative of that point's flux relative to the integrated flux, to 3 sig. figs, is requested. -0.469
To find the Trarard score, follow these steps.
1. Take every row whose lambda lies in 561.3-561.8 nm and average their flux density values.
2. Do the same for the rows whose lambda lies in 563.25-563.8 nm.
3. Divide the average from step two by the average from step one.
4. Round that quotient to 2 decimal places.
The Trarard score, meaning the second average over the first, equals 1.04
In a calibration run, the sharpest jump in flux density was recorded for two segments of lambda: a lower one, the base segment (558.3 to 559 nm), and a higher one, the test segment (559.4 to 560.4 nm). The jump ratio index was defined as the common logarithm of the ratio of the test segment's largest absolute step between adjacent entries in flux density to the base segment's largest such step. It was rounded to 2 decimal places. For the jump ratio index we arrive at -0.11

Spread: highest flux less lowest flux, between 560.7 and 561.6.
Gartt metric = 1.2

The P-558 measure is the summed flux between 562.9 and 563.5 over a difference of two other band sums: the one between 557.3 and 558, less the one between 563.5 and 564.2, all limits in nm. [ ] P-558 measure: 59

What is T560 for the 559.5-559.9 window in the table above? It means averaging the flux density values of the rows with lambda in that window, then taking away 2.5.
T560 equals 12.0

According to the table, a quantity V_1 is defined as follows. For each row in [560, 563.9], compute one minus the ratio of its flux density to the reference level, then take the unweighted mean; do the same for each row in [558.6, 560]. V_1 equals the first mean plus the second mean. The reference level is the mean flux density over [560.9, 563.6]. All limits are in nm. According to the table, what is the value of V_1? 0.03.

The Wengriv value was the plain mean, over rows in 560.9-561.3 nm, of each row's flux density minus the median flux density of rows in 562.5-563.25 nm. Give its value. 0.3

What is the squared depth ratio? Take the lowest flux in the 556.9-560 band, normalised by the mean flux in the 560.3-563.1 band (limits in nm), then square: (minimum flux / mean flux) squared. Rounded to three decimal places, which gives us 0.842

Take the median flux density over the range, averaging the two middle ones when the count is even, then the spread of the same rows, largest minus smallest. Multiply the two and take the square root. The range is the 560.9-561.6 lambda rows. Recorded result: 3.6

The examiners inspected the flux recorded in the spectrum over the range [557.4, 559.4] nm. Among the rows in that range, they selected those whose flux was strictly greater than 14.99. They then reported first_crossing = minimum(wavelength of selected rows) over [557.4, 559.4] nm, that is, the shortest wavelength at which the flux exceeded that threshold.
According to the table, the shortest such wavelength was 557.507 nm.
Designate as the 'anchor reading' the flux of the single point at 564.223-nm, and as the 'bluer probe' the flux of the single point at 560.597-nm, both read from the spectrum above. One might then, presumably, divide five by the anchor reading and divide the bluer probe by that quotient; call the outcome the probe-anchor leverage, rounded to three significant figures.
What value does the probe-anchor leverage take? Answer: 47.0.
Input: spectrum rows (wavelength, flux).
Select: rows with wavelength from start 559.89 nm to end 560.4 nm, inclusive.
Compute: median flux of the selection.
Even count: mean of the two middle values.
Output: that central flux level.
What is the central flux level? 14.1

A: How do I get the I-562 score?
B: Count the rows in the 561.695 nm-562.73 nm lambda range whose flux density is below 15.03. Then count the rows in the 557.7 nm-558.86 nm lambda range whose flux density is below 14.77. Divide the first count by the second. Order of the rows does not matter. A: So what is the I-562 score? 2.7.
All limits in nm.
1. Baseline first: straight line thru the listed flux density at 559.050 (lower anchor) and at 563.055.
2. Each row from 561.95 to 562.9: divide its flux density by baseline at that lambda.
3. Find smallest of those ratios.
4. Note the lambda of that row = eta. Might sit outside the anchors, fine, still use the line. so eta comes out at 562.018 nm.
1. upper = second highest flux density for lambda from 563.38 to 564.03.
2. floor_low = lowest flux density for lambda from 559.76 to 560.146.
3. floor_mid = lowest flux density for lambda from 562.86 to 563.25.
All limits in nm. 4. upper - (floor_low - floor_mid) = 15.9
